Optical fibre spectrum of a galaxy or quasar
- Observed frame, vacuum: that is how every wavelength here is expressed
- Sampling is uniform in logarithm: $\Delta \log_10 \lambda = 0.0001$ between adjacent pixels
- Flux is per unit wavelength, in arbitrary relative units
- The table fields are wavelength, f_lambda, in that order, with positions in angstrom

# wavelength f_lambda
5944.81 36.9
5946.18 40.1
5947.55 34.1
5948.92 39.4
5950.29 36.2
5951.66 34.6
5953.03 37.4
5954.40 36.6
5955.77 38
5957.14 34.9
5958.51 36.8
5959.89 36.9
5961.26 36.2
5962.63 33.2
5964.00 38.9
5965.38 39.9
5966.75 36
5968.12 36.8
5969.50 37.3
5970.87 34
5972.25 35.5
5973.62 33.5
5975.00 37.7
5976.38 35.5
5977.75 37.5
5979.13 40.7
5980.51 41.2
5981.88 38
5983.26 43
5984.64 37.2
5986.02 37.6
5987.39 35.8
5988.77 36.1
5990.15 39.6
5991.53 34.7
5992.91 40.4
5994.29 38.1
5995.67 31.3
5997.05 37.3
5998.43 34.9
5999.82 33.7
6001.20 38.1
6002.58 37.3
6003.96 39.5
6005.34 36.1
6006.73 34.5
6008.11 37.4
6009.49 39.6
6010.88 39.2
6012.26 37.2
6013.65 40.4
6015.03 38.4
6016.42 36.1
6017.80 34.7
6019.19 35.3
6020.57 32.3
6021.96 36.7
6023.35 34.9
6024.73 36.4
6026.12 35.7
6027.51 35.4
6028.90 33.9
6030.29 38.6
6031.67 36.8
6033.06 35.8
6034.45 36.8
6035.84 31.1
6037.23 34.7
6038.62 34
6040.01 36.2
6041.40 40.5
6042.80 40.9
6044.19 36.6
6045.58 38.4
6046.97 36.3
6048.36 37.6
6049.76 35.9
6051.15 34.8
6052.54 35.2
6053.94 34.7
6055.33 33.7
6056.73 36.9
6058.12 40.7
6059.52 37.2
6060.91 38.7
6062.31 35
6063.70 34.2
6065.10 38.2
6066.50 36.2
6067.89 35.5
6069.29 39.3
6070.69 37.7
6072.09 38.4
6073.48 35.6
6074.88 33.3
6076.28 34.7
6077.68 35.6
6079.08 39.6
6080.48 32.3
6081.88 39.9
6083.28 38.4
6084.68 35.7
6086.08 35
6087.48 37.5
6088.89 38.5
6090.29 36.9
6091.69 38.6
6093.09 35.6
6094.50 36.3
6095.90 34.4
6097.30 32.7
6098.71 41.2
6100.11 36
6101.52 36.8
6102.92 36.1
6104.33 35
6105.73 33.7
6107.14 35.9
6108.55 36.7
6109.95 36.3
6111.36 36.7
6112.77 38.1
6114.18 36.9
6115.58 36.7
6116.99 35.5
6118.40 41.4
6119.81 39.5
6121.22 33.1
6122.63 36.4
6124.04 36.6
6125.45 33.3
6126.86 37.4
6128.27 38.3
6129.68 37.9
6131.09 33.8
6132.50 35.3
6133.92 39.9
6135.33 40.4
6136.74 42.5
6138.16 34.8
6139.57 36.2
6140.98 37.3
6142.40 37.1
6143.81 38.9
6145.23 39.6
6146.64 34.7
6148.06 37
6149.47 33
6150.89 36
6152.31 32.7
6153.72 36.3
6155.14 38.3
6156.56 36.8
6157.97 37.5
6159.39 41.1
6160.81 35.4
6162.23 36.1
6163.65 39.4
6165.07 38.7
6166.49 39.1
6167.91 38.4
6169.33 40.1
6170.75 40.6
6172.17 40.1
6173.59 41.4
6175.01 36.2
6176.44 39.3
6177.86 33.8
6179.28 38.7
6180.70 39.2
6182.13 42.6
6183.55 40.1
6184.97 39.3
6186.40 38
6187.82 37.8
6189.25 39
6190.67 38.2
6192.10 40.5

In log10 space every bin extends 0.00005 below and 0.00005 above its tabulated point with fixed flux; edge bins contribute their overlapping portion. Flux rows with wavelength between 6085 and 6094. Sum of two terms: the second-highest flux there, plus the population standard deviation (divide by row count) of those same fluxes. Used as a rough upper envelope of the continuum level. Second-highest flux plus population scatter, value 40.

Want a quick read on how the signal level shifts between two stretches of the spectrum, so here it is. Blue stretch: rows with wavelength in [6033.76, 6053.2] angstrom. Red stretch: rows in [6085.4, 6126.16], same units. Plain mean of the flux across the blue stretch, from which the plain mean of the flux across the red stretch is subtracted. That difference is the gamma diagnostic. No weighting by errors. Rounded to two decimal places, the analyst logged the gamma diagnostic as -0.10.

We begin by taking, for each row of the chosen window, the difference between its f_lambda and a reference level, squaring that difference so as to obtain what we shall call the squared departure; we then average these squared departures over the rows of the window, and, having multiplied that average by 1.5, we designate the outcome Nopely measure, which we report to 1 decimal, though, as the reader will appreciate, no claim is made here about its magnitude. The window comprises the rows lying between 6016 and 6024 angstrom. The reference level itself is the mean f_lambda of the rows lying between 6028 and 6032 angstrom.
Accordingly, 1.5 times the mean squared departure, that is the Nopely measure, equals 6.0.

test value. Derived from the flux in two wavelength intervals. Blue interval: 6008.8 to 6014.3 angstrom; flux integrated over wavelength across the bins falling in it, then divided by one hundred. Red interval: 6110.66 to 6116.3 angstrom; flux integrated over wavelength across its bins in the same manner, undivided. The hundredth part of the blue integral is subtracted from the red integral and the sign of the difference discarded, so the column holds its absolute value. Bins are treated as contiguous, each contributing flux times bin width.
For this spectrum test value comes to 207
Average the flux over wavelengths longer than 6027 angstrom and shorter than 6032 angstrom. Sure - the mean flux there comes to 36.2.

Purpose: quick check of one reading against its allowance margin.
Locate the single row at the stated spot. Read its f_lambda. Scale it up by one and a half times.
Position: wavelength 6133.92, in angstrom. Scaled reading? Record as 60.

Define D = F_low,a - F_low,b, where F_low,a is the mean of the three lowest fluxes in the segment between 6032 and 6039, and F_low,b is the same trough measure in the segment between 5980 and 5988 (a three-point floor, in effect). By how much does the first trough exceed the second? -3.6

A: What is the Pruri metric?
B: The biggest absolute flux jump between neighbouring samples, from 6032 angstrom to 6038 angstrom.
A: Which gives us 5.70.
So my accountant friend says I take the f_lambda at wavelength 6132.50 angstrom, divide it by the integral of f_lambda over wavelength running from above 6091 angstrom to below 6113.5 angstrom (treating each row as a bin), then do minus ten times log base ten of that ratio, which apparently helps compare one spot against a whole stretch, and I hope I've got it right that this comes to 14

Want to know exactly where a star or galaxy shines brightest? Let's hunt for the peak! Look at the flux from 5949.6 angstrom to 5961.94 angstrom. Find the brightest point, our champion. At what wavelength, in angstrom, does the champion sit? 5955.77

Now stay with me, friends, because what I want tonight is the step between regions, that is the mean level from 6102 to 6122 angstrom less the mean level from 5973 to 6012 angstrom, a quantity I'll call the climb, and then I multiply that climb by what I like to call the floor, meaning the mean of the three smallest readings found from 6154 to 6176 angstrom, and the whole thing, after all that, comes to -29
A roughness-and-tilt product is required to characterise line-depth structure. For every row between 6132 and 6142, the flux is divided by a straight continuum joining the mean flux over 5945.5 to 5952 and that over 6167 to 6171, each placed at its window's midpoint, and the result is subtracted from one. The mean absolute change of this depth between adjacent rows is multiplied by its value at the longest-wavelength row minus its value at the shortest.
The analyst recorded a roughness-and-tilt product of -0.0036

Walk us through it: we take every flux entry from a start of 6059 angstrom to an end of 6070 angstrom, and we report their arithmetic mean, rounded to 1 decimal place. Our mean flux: 36.8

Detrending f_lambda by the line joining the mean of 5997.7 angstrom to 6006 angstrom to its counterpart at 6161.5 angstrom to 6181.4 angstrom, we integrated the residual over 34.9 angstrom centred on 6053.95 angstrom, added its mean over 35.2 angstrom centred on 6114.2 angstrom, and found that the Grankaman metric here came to -18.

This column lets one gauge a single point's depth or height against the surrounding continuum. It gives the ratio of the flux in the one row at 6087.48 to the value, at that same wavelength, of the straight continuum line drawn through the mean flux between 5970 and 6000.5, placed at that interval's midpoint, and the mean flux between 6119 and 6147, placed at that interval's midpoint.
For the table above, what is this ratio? 1.01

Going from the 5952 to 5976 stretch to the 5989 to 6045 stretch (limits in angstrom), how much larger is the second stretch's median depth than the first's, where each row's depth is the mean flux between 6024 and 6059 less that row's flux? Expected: 0.3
